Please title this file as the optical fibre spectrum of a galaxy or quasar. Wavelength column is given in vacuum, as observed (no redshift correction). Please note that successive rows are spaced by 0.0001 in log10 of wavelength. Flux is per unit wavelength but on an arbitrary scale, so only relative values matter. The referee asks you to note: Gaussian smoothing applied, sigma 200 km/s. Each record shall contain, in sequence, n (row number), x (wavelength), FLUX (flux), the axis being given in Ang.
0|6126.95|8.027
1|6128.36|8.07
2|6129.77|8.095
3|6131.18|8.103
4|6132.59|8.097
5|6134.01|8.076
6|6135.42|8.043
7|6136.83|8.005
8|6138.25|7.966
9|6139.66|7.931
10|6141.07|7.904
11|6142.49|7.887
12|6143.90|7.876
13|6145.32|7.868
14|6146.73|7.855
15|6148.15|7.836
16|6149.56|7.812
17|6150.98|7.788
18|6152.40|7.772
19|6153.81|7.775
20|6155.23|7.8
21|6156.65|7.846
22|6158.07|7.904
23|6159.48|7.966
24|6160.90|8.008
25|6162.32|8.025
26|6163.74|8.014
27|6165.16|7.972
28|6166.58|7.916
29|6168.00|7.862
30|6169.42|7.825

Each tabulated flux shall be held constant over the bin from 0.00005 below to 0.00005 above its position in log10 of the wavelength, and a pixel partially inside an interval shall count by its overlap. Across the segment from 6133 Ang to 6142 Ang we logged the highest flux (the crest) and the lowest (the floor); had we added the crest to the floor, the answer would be 16.0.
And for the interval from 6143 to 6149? 15.7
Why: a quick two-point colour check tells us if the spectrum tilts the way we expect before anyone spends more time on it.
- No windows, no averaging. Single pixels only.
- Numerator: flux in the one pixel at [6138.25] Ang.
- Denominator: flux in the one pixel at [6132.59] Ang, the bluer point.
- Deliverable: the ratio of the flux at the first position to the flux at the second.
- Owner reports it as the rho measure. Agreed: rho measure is 0.98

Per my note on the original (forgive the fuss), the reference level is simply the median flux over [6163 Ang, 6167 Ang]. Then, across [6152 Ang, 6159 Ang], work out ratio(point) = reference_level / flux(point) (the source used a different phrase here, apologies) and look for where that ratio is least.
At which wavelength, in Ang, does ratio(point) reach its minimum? 6158.07 Ang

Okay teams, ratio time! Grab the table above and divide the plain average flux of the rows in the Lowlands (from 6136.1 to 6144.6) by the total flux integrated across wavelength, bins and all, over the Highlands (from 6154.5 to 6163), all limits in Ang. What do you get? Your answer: 0.118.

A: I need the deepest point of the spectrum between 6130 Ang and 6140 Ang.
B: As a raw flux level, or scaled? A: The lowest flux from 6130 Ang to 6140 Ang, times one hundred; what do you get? 793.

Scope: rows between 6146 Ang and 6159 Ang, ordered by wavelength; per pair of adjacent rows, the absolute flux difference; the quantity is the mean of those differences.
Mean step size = 0.027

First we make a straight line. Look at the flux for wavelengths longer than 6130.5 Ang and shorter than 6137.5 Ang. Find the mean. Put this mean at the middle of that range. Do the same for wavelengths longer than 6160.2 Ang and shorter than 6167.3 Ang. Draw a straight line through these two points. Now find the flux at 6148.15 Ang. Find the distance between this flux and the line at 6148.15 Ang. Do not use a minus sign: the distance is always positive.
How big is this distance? 0.19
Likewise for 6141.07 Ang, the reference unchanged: 0.14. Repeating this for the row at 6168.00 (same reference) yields 0.11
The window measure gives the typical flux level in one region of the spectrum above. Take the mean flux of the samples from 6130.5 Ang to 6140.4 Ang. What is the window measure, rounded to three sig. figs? 8.03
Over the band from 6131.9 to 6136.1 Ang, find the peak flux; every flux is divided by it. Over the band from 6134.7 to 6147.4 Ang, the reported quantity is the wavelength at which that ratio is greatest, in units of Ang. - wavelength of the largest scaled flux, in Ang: 6135.42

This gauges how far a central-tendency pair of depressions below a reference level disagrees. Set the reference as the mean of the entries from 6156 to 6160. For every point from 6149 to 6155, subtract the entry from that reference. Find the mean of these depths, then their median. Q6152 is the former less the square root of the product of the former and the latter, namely -0.003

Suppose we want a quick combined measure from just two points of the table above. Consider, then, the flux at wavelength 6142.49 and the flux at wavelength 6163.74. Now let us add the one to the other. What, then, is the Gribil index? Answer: 15.9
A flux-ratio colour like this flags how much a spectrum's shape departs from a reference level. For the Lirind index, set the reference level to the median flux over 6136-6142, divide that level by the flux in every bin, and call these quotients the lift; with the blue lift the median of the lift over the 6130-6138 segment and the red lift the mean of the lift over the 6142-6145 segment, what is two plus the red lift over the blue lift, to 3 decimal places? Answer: 3.025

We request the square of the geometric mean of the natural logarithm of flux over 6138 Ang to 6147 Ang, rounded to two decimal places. 4.27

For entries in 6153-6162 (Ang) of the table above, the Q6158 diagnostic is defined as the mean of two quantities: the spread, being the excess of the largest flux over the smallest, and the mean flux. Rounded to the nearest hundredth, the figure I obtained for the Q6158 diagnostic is 4.06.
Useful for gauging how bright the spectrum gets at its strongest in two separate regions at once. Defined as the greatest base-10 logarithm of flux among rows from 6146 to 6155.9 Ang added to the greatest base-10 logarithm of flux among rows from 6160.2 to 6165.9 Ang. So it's 1.800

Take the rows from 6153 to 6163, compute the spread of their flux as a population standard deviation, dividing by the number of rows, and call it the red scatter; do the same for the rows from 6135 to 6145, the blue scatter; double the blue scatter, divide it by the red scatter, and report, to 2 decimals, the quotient 1.25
